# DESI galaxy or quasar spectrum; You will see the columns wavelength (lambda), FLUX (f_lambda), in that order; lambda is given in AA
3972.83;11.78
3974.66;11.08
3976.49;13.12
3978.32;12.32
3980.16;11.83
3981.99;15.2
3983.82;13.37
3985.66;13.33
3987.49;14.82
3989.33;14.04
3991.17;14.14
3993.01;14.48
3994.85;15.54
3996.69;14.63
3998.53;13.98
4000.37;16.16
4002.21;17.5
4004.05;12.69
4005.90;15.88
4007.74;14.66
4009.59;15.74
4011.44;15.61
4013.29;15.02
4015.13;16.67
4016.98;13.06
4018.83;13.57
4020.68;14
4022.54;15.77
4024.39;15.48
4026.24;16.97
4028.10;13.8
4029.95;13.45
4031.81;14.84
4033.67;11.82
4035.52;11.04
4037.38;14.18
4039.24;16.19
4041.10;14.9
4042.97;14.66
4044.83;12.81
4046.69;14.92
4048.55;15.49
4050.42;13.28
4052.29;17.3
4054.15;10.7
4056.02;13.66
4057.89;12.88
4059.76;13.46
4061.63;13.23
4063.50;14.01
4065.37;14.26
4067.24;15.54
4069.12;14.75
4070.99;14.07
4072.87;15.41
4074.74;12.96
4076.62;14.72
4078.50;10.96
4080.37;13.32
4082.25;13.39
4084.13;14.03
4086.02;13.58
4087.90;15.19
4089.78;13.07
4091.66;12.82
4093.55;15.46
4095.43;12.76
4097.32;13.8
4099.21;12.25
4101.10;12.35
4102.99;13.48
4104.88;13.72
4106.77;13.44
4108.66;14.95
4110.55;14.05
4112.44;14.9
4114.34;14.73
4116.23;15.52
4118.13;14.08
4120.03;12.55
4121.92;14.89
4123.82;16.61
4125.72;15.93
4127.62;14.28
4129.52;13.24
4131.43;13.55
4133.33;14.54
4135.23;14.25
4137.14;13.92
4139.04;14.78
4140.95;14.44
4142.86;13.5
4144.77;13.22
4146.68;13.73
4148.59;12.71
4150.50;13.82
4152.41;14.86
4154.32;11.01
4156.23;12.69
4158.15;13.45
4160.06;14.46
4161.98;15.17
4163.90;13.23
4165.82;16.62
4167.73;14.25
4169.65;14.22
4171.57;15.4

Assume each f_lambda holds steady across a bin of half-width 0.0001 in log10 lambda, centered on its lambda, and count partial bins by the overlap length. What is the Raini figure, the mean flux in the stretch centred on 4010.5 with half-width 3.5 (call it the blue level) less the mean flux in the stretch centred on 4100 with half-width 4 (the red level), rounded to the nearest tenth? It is 2.3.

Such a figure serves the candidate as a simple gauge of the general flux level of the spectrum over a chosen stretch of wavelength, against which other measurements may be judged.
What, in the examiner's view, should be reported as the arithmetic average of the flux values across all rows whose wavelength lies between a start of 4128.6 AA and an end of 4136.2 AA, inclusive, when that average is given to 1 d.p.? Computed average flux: 13.9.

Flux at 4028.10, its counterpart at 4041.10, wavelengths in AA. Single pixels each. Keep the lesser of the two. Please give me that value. 13.8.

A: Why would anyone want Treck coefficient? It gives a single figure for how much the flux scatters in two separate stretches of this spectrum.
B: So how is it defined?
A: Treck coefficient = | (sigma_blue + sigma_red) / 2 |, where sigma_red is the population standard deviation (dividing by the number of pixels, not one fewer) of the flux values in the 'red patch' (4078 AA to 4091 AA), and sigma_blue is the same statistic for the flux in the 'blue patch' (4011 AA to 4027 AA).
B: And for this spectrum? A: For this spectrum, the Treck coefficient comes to 1.22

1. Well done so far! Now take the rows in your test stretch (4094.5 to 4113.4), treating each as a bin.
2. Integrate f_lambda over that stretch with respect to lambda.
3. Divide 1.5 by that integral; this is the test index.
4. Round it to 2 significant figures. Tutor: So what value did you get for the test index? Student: 0.0058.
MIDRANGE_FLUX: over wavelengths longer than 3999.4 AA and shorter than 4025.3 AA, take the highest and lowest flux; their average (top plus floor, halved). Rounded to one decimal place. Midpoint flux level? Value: 15.1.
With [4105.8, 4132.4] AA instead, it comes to 14.6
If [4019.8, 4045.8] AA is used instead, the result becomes 14.0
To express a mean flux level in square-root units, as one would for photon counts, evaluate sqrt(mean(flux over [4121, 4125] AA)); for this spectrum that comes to 3.97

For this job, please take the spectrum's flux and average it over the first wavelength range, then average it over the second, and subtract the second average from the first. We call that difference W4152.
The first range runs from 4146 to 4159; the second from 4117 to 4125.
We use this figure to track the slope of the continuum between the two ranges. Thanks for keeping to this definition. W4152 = -1.4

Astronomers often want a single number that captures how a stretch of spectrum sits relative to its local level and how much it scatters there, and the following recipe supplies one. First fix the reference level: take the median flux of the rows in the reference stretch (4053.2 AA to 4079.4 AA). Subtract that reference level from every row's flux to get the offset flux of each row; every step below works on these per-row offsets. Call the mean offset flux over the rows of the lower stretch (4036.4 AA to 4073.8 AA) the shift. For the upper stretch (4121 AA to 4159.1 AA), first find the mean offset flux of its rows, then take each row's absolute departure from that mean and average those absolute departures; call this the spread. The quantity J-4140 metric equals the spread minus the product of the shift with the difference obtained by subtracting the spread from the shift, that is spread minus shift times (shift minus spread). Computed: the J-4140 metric 1.1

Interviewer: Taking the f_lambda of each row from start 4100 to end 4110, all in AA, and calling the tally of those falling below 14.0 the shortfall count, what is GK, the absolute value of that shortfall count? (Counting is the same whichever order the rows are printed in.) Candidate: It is 4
